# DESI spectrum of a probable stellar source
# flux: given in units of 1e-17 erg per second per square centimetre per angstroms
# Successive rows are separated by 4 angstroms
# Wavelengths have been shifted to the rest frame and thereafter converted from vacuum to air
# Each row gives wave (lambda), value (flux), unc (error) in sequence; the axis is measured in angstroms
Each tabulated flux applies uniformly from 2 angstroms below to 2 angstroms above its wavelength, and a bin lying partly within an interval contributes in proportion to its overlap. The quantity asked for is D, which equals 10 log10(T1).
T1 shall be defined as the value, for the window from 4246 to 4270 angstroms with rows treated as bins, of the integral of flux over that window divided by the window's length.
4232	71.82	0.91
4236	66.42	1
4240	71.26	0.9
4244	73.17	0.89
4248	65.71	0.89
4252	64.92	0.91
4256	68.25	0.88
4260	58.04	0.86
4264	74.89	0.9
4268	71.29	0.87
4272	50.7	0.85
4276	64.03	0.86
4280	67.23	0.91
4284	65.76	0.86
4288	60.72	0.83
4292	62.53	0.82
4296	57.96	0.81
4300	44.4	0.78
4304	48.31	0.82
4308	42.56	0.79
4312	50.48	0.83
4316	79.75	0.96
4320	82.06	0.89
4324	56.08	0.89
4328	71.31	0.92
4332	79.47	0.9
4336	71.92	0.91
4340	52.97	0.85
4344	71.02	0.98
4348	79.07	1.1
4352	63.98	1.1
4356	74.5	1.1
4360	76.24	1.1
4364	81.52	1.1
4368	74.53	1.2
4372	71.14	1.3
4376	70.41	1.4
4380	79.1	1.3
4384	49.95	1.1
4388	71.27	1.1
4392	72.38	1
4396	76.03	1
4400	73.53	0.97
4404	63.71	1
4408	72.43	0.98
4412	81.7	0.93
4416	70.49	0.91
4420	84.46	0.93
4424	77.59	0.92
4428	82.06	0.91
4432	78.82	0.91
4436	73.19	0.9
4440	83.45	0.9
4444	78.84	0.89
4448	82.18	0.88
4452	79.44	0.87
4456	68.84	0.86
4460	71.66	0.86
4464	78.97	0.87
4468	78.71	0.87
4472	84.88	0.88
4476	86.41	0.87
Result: 18.3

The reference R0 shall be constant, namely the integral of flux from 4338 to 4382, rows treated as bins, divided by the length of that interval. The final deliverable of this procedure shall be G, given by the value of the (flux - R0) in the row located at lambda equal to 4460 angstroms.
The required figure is -1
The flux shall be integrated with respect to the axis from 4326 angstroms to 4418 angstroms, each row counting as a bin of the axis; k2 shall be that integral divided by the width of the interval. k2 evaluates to 72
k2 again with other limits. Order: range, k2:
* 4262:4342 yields 63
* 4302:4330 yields 62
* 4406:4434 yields 78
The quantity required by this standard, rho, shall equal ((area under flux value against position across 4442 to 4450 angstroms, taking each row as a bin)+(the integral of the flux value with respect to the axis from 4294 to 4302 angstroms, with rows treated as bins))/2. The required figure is 527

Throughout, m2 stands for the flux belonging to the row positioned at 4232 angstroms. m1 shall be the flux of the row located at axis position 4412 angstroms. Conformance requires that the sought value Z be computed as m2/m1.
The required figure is 0.88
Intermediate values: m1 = 81.7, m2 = 71.82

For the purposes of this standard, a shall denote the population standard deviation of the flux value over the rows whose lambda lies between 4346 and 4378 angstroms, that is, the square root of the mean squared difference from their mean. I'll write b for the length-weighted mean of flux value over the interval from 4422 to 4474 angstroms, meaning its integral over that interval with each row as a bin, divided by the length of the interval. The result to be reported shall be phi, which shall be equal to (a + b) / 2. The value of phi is 41.7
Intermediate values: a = 5.1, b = 78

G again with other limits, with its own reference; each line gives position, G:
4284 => -6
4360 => 4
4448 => 10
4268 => -1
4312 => -22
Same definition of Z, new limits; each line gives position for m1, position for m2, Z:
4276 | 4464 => 1.23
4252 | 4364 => 1.26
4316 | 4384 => 0.63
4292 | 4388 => 1.14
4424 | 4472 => 1.09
